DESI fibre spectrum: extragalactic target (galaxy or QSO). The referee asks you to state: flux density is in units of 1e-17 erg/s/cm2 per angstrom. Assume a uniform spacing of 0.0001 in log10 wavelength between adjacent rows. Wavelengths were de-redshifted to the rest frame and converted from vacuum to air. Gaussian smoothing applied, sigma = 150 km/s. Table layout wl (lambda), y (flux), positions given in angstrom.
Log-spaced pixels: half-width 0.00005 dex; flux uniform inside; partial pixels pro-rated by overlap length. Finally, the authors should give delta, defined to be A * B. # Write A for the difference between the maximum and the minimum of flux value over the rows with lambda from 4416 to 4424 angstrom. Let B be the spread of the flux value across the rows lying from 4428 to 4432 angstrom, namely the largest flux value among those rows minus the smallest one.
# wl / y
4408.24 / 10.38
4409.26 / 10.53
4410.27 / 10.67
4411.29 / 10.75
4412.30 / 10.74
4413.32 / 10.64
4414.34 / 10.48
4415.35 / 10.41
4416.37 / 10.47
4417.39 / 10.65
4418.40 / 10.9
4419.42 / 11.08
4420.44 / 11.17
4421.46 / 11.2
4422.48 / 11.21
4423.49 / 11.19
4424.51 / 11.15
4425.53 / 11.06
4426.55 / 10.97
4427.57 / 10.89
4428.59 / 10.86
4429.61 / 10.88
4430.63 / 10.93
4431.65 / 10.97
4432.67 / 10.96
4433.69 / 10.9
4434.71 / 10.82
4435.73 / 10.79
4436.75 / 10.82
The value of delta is 0.081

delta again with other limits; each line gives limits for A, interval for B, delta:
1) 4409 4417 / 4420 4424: 0.014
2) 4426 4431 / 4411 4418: 0.037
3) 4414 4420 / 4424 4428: 0.174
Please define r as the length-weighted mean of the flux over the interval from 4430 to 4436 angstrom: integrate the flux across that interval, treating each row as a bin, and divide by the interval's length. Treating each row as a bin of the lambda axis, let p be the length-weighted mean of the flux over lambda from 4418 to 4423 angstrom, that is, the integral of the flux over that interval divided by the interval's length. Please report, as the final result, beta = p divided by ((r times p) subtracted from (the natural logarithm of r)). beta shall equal -0.0935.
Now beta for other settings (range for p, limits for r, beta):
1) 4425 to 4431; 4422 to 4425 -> -0.0910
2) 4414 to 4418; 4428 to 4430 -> -0.0940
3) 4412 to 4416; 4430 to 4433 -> -0.0932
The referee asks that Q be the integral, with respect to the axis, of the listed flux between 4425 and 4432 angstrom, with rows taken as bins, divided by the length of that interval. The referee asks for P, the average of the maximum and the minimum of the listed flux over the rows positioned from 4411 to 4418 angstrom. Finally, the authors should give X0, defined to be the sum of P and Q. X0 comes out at 21.5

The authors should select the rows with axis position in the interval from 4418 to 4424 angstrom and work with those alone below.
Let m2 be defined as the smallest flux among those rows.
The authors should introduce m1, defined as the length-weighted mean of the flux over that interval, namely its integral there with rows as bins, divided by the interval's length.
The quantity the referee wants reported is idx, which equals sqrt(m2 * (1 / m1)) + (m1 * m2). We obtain 122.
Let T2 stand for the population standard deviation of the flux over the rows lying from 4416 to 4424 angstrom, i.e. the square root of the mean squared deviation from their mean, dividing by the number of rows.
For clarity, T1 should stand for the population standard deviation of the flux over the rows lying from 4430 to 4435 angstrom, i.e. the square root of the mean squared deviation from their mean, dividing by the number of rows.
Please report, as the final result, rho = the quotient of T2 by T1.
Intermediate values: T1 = 0.05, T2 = 0.27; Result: 4.9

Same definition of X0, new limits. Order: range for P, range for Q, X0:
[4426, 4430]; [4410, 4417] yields 21.5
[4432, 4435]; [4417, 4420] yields 21.8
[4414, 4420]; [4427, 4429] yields 21.6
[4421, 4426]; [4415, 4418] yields 21.7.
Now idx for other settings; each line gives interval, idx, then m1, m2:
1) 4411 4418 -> 111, 10.6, 10.41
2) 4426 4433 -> 120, 10.9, 10.86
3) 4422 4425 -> 126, 11.2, 11.15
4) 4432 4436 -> 118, 10.9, 10.79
